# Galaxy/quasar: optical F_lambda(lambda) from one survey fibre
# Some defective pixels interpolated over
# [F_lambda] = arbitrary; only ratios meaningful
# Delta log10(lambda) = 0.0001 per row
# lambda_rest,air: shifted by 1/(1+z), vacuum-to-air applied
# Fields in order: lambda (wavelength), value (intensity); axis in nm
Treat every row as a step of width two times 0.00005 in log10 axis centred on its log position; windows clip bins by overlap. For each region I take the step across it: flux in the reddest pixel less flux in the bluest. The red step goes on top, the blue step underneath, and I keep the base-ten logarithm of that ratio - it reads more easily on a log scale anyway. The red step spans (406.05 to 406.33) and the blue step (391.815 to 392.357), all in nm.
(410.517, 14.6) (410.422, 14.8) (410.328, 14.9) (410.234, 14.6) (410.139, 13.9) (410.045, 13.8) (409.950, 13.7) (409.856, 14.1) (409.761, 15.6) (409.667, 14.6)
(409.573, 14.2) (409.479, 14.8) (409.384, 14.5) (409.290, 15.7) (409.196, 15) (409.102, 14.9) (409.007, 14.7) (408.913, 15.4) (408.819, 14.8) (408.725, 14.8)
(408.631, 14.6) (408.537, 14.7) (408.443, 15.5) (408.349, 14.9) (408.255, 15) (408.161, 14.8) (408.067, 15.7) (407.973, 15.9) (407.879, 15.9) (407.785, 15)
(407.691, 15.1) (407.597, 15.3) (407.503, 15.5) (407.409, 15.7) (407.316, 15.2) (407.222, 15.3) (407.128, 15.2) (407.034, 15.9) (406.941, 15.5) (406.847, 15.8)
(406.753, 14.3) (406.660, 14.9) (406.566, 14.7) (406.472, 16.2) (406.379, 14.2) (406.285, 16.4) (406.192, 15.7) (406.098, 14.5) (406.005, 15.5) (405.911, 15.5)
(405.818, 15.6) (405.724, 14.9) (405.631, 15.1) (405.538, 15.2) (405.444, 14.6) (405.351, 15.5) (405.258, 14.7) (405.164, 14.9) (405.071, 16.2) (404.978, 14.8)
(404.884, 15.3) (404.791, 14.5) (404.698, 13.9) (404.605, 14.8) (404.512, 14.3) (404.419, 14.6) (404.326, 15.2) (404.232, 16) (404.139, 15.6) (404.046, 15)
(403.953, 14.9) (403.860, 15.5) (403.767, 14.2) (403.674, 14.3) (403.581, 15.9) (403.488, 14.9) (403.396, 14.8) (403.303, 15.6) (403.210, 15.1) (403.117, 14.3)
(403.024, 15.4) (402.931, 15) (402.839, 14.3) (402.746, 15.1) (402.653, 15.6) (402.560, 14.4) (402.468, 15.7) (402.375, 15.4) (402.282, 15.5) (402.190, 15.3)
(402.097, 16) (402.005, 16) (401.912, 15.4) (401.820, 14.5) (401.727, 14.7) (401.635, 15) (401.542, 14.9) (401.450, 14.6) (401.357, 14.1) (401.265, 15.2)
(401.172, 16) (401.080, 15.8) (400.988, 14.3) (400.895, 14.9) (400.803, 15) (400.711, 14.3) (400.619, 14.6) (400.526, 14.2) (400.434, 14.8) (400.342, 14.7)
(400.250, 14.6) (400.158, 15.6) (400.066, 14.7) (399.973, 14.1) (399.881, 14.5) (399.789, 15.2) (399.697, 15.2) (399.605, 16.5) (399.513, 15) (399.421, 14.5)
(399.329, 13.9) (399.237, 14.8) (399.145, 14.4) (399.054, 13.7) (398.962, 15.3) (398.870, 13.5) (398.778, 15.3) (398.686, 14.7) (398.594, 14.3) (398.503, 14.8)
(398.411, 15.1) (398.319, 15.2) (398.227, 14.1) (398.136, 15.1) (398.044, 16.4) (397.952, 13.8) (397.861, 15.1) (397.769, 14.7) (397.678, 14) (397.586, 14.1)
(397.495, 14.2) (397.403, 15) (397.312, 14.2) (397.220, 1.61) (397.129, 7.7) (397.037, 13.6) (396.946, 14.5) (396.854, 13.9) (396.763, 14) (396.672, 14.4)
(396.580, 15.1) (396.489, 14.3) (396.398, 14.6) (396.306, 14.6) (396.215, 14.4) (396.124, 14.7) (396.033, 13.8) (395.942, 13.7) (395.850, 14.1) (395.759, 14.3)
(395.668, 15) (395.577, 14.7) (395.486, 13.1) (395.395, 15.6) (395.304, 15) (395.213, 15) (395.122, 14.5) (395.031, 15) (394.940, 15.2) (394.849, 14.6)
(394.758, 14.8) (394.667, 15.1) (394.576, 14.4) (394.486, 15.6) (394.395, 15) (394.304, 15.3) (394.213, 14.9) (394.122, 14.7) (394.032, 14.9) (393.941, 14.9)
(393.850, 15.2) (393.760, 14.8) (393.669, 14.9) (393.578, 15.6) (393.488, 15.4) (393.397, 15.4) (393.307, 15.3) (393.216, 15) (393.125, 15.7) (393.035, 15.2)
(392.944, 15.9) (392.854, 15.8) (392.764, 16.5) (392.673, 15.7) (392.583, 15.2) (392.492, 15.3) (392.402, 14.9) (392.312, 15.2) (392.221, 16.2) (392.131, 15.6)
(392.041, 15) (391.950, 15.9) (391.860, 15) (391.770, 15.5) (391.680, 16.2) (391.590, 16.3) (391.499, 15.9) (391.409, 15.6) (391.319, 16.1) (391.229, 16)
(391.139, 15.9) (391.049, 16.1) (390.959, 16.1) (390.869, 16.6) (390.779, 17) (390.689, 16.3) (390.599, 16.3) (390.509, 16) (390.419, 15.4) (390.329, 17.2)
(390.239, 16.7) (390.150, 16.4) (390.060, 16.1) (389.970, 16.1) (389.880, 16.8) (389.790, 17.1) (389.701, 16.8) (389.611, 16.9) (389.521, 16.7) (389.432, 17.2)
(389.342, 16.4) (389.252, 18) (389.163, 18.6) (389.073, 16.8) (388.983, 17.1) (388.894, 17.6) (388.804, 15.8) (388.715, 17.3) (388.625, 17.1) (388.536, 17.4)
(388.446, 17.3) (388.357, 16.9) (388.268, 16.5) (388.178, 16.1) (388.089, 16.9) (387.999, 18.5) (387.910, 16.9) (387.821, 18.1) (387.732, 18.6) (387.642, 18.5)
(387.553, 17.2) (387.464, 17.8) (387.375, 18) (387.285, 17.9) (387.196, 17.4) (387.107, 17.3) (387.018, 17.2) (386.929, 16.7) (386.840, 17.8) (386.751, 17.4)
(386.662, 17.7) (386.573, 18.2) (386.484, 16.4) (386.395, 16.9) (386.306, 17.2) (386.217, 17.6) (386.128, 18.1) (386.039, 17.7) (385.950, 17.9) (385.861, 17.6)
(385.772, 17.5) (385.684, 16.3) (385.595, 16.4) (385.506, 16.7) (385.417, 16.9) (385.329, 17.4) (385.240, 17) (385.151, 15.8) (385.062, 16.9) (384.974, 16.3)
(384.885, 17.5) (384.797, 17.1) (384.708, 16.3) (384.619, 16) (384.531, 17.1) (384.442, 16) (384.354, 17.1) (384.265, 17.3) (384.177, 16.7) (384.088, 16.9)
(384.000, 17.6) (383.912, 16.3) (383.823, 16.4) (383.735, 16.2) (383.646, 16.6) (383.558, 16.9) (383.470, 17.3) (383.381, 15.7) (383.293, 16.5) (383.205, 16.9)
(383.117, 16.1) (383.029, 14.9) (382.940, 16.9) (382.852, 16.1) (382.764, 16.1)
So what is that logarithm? 1.0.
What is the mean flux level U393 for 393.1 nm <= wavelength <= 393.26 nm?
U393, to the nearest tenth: 15.3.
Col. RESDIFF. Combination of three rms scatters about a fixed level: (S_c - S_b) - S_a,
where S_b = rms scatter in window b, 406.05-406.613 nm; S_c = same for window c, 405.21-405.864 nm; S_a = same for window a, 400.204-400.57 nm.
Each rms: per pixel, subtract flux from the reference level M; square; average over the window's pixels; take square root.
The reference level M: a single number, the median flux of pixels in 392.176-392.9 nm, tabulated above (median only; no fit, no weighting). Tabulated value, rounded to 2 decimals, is -1.29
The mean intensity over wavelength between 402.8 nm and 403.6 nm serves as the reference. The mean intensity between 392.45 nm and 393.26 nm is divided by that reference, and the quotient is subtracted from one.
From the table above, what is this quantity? -0.04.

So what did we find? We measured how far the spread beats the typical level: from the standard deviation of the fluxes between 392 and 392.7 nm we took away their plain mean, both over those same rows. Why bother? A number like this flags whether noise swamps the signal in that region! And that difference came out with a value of -15.0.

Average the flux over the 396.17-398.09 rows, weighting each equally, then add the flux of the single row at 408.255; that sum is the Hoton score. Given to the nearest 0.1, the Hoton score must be 28.5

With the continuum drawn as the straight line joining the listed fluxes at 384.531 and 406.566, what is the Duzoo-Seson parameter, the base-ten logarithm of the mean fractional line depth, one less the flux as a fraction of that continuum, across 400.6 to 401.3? -1.7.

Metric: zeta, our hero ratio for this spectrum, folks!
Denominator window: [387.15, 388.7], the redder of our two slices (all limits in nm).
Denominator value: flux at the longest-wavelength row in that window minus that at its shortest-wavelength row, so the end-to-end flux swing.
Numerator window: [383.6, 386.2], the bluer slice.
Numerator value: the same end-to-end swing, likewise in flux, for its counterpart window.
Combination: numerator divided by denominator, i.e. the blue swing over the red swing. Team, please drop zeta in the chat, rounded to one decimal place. -5.0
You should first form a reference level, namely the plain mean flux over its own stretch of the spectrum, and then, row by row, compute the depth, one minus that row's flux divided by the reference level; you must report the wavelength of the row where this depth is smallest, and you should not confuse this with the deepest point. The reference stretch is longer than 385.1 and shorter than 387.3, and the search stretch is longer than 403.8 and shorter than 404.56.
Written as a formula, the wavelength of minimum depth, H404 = 404.232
